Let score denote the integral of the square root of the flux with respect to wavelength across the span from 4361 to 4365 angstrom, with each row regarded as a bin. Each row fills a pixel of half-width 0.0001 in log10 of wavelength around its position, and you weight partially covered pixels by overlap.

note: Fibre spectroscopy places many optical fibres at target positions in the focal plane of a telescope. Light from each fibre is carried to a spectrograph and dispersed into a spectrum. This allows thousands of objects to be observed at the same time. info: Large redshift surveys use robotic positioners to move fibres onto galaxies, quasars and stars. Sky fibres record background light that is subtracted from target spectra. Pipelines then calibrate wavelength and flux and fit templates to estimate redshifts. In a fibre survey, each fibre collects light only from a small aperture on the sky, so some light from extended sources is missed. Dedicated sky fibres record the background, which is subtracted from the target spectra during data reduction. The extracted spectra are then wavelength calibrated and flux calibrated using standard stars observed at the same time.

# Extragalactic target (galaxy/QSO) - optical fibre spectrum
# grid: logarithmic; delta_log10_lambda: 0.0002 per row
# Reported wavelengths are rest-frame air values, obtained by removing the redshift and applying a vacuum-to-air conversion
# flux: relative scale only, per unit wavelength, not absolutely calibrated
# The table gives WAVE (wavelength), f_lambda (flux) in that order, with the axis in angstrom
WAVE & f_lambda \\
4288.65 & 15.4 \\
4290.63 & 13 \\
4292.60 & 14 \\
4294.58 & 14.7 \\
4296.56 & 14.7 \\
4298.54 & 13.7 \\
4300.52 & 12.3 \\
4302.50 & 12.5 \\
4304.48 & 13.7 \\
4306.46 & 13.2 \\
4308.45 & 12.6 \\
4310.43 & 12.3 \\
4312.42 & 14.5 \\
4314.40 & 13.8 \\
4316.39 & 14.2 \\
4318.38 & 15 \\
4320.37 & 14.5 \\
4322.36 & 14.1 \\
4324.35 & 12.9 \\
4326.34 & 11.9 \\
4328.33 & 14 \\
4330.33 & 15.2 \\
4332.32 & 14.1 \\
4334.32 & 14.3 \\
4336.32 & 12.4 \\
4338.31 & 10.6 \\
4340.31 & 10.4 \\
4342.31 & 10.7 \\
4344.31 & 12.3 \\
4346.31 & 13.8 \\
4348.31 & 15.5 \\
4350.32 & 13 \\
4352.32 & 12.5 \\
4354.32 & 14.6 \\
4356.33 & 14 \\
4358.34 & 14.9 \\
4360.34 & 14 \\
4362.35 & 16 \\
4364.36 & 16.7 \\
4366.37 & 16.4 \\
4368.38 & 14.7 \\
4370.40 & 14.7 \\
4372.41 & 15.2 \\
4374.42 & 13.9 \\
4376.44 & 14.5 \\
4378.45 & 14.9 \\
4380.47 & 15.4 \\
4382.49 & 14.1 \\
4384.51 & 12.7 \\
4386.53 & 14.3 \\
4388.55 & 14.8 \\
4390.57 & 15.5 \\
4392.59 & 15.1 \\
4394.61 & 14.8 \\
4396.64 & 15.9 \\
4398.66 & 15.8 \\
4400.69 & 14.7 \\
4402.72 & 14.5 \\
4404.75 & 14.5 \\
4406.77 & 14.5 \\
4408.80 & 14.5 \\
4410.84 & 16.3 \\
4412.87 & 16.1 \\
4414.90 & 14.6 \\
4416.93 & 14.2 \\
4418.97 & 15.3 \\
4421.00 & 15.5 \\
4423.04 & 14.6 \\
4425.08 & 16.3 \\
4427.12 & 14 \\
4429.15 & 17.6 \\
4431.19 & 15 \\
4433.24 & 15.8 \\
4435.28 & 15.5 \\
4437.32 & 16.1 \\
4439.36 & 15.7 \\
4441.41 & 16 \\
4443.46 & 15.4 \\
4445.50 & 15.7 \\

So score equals 16.0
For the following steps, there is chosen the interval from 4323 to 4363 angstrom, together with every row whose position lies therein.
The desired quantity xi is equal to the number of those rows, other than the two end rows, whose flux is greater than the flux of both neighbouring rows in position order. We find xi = 5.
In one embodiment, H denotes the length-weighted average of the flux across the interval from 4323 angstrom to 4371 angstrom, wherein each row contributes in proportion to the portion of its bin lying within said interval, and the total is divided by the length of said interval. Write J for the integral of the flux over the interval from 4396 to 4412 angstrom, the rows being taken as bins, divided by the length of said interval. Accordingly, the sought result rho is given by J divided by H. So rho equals 1.10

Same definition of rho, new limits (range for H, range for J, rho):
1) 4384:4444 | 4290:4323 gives 0.90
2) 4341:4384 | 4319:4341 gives 0.92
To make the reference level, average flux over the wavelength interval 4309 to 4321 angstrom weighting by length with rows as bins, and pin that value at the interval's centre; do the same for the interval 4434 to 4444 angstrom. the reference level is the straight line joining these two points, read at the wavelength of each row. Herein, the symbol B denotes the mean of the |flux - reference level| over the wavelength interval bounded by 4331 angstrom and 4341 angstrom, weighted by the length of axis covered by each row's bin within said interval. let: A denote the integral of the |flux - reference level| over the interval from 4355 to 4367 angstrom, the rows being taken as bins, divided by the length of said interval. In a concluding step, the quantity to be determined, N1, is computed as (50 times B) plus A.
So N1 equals 94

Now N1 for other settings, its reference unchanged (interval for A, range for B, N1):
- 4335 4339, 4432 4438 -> 14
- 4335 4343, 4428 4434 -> 52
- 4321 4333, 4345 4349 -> 47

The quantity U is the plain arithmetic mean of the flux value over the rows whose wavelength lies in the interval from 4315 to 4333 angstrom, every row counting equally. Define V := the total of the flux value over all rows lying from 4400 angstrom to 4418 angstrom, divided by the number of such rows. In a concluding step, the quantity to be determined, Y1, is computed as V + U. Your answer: 28.9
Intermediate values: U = 14.0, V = 14.9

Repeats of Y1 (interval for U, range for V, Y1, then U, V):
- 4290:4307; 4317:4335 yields 27.5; 13.5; 14.0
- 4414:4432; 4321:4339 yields 28.5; 15.2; 13.3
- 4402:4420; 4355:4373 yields 30.1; 14.9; 15.2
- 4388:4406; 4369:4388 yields 29.5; 15.1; 14.4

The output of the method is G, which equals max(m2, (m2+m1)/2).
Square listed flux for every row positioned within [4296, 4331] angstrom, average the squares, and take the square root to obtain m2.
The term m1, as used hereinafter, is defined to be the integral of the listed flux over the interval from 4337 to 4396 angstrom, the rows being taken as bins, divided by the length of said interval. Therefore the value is 13.9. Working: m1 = 14.1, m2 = 13.7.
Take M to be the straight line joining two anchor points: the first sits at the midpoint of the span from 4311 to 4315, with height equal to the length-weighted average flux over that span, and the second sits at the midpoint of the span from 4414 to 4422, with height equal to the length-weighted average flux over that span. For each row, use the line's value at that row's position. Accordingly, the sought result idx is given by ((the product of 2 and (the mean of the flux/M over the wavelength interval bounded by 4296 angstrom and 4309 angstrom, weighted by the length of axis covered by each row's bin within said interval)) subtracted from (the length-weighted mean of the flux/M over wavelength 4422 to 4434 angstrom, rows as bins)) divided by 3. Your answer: -0.29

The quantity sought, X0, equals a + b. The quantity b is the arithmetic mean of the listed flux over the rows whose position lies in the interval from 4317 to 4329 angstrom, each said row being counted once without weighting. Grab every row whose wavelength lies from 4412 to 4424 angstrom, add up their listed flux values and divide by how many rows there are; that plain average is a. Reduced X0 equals 28.8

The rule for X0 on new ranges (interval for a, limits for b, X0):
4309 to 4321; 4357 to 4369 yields 29.5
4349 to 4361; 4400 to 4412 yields 28.7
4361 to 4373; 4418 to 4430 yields 31.2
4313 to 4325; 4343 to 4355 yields 27.7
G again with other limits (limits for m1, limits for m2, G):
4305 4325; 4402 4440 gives 15.3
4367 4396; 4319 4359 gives 14.0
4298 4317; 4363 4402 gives 15.0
